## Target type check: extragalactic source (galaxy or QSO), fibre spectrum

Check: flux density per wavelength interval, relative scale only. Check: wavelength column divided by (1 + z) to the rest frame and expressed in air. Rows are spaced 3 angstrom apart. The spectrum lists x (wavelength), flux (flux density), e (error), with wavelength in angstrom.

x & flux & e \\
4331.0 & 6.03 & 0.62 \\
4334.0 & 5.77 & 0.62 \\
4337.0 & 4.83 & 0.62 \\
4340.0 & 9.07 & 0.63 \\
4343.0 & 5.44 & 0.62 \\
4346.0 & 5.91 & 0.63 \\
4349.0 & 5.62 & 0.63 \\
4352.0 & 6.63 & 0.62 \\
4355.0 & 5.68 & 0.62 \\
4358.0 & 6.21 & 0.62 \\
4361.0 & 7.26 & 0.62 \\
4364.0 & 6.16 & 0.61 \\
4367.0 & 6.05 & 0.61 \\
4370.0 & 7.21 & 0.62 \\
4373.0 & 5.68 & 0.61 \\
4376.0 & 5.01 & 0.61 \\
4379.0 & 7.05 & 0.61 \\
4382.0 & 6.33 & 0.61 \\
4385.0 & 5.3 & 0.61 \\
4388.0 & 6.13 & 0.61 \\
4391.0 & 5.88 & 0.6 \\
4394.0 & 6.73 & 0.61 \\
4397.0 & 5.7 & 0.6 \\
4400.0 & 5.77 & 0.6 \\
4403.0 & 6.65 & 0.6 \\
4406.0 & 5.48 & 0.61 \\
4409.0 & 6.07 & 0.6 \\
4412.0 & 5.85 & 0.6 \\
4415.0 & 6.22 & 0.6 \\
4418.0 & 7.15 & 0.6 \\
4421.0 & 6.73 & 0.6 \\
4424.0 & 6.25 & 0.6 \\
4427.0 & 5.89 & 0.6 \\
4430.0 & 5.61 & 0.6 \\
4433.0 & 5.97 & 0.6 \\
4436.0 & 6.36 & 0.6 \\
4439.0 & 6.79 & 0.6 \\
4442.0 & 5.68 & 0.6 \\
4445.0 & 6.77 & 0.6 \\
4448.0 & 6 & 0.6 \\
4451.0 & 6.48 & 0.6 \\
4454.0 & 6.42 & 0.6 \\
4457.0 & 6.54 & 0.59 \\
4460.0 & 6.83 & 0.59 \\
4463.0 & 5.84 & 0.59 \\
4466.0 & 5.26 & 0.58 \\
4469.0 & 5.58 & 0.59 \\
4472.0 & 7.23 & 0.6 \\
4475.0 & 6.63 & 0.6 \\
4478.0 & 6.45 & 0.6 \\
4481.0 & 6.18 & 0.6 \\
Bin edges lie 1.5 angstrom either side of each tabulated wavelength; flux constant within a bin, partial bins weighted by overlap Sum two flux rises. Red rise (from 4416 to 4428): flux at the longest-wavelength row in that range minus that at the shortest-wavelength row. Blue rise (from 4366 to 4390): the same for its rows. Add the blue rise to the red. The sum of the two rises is -1.2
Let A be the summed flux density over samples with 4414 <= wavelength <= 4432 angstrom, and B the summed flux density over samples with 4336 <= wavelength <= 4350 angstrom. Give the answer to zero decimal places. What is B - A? -7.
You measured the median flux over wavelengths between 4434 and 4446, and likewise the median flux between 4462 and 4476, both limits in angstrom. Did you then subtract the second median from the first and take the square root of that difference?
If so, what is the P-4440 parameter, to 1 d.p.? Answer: 0.9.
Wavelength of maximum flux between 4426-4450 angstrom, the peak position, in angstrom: 4439.0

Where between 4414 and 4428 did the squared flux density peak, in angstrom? 4418.0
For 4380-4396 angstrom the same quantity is 4394.0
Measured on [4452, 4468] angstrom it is 4460.0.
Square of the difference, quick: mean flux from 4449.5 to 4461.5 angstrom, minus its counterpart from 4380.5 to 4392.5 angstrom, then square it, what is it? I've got 0.43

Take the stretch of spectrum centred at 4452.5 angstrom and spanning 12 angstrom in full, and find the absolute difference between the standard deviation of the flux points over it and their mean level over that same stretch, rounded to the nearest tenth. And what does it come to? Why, 6.1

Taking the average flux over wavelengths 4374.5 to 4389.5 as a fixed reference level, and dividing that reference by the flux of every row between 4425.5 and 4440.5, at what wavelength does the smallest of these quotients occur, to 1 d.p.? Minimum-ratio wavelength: 4439.0 angstrom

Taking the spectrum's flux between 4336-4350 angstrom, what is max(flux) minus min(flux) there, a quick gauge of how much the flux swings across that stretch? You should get 4.2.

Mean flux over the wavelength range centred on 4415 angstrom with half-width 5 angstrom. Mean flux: 6.41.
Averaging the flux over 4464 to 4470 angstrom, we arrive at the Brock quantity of 5.4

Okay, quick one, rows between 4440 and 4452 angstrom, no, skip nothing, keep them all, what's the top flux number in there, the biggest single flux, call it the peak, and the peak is 6.77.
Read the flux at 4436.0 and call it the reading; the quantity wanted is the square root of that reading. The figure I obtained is 2.52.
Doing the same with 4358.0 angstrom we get 2.49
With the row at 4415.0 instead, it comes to 2.49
